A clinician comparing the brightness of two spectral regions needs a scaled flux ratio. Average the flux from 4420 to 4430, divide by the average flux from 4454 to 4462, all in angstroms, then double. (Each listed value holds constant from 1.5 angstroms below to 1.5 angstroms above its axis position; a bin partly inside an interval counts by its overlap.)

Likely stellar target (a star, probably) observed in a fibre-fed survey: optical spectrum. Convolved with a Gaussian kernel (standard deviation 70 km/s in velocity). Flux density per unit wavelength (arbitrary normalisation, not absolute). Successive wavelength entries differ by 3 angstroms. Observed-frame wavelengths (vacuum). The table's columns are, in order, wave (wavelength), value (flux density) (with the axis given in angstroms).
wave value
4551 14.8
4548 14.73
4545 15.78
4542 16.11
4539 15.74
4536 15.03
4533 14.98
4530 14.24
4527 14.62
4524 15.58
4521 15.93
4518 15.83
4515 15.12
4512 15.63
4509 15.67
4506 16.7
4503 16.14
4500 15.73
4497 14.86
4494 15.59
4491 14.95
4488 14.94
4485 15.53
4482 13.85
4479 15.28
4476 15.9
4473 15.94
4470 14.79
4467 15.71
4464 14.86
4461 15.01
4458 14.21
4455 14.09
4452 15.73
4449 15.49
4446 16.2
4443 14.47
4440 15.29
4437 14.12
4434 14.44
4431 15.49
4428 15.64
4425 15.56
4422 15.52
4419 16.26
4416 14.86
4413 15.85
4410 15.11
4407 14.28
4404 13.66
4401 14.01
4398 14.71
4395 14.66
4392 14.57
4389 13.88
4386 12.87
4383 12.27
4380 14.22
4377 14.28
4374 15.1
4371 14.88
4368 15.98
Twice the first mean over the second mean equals 2.16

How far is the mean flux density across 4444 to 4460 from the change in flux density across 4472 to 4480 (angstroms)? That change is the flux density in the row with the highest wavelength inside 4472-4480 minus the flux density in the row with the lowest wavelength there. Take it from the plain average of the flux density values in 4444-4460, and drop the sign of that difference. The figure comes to 15.8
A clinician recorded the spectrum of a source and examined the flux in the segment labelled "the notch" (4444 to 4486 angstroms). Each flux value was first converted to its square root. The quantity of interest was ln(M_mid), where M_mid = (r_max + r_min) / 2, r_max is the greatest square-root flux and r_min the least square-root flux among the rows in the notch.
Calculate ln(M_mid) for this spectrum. 1.35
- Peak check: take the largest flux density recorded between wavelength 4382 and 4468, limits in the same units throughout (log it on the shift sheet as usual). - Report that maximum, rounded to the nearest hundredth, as 16.26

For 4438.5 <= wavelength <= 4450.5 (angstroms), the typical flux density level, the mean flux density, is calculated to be 15.4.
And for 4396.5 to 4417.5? 14.6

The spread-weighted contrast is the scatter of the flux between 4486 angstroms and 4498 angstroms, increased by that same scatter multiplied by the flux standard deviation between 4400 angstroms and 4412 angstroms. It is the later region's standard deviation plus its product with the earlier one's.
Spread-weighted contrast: 0.5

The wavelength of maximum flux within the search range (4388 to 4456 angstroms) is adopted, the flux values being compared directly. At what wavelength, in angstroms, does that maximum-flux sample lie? 4419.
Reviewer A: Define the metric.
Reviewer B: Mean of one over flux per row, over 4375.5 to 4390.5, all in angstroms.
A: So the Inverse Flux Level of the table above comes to 0.0743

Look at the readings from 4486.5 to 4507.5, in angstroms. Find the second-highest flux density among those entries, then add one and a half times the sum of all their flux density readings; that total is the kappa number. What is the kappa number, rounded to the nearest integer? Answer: 180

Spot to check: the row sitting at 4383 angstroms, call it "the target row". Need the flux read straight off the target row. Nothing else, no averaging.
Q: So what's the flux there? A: 12.27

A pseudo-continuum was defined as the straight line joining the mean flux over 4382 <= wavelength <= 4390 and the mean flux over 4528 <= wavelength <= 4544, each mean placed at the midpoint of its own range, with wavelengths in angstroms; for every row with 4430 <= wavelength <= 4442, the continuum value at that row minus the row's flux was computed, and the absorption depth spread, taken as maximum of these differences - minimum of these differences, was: 1.5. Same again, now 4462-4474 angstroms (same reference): 1.1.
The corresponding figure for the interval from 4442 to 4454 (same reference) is 1.7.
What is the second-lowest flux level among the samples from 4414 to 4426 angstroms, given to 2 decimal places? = 15.52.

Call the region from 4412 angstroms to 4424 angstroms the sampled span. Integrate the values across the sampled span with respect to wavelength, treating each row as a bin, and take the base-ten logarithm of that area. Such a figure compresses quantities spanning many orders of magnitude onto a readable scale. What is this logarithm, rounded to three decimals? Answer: 2.273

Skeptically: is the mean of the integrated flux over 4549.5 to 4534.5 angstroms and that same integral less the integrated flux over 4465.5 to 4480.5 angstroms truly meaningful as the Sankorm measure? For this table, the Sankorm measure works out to 116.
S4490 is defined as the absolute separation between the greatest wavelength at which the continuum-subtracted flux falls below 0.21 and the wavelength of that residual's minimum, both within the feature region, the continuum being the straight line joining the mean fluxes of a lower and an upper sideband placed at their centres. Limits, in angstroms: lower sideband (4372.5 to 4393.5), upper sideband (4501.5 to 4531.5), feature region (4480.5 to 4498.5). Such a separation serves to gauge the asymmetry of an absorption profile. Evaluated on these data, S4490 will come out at 15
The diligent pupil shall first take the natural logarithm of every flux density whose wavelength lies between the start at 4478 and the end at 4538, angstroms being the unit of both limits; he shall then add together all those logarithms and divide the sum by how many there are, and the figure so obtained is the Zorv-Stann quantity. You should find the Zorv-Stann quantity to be 2.73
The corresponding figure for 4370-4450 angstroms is 2.69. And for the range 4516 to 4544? 2.73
